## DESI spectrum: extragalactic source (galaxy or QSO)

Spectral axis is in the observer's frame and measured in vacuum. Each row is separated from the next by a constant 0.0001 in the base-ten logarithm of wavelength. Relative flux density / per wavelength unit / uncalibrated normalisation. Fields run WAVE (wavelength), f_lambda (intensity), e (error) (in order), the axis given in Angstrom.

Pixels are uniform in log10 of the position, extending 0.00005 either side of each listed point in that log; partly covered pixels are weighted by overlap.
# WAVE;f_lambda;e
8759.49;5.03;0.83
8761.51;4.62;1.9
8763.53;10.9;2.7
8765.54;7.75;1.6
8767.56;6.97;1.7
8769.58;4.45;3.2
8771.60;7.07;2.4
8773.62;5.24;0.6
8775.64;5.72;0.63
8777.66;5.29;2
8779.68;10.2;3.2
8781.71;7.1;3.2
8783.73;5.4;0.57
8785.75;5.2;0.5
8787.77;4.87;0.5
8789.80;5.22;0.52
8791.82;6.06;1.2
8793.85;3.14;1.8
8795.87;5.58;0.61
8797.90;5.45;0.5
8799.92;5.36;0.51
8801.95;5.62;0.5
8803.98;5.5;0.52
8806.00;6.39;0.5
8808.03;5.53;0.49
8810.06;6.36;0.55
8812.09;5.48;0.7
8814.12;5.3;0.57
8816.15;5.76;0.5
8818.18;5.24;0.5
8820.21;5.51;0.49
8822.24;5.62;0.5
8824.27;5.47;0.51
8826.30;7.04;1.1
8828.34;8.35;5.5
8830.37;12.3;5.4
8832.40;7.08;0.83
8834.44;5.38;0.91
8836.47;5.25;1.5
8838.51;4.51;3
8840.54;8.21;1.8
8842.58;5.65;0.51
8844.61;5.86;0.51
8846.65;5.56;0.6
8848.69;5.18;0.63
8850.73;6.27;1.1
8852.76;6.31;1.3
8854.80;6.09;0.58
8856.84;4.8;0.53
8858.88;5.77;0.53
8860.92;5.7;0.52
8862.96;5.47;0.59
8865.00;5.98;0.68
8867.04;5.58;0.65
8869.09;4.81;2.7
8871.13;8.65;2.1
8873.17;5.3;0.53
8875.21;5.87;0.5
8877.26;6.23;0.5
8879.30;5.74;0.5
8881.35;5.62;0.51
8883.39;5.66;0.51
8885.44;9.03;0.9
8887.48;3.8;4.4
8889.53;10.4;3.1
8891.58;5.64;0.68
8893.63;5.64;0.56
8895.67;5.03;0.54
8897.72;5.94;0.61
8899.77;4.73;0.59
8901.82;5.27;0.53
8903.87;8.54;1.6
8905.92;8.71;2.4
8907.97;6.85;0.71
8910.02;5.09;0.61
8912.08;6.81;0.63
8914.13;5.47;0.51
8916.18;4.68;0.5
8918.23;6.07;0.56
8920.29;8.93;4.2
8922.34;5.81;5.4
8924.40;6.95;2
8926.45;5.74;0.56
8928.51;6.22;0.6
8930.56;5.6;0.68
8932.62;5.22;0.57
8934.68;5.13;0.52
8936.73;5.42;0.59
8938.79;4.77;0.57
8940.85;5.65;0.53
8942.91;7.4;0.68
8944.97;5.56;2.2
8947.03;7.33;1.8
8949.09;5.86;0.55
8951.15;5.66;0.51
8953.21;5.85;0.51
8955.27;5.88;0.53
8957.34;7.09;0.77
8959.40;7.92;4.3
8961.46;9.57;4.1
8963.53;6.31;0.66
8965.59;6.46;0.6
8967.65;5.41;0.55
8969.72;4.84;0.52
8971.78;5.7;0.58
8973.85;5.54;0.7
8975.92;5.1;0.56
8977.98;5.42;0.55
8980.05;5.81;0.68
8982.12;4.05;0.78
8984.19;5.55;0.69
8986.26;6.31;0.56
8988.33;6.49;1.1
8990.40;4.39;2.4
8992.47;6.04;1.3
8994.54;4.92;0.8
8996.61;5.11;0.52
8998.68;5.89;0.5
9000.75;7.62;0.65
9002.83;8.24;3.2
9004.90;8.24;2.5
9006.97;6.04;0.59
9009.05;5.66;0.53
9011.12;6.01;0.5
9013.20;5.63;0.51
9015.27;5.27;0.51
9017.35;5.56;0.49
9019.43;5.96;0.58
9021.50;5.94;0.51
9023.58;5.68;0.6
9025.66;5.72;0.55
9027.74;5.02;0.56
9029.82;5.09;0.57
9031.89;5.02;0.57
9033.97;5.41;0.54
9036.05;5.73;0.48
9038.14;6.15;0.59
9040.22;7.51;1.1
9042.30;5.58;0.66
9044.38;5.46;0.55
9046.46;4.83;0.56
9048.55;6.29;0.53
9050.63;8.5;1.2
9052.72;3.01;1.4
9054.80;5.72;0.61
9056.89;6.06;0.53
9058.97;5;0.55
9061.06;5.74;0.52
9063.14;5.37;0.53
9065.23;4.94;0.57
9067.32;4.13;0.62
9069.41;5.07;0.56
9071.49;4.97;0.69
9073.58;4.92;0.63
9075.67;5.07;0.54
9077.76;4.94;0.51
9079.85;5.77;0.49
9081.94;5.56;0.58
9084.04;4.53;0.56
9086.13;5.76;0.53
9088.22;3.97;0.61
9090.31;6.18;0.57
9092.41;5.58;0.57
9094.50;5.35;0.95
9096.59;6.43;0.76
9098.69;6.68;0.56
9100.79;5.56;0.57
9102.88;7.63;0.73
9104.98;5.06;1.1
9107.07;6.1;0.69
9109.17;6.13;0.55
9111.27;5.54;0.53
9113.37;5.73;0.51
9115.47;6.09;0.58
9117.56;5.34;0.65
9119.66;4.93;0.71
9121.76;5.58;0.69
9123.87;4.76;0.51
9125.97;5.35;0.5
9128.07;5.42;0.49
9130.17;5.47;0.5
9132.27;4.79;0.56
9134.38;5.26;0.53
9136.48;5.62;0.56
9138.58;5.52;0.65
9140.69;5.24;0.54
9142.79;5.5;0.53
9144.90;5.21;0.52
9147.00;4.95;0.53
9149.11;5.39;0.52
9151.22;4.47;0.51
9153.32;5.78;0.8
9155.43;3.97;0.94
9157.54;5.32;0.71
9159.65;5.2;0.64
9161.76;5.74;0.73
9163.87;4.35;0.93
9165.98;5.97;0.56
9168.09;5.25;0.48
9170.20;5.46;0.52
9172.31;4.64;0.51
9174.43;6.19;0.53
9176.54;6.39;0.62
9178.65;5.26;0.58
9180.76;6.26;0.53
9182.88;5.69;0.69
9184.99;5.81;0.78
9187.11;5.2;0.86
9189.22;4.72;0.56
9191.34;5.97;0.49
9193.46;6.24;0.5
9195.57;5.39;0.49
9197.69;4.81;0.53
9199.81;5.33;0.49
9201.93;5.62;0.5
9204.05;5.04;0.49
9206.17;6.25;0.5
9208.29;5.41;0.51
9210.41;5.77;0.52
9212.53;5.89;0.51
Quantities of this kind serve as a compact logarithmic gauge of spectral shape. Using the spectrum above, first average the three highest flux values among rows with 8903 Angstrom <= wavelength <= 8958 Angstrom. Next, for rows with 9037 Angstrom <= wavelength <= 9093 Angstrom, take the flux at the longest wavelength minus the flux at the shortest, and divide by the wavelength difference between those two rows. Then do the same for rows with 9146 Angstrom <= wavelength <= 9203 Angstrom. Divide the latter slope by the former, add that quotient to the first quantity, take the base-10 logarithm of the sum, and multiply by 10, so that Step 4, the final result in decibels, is 8.8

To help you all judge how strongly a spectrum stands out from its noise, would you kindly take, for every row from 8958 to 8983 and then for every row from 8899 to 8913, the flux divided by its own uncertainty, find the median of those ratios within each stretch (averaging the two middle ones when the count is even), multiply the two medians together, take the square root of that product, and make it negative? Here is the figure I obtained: -8.77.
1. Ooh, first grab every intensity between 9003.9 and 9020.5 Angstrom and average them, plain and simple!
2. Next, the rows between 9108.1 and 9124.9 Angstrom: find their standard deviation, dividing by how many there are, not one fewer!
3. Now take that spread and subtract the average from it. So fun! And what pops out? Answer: -5.6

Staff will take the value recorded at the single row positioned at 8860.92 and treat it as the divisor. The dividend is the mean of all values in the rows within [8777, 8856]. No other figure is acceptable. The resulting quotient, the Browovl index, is 1.06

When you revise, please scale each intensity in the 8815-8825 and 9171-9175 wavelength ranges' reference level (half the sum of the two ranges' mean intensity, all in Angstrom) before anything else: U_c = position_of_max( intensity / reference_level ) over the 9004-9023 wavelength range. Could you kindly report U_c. 9004.90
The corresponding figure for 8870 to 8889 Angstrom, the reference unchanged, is 8885.44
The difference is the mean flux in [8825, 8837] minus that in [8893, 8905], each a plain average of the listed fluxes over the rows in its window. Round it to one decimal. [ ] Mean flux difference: 1.7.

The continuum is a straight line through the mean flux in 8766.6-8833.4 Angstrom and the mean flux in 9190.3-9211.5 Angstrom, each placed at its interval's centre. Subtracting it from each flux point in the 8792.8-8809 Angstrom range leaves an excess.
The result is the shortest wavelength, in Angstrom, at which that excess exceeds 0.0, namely 8806.00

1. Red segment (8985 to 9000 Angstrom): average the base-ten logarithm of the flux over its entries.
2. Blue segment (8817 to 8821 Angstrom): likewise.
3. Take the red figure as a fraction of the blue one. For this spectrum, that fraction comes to 1.02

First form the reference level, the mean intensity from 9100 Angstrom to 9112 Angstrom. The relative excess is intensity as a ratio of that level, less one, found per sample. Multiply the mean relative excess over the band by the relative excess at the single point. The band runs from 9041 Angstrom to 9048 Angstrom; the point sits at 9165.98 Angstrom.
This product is 0.001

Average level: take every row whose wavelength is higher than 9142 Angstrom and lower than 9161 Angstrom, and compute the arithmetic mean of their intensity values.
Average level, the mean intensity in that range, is 5.09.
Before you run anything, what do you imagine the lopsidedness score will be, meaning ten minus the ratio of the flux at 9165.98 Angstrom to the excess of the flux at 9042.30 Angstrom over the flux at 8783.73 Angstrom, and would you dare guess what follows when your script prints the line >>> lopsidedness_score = -23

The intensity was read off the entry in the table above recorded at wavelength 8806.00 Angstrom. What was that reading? 6.39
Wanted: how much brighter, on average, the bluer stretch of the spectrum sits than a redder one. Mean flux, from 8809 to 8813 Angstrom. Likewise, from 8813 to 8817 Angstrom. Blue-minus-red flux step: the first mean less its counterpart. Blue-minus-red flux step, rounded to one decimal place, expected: 0.4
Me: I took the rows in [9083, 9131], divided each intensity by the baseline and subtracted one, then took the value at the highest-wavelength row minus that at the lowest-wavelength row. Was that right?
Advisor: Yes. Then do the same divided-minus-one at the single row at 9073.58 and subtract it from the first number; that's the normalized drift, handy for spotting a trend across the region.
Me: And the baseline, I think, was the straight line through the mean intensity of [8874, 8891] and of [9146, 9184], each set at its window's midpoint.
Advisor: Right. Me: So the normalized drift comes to 0.34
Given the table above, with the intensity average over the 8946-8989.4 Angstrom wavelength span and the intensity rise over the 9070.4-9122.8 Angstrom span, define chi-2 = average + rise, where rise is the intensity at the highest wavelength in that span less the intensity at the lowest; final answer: 6.7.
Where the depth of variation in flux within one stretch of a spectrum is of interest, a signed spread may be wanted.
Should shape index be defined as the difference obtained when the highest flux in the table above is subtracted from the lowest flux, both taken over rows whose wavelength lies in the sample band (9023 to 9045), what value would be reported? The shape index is -2.5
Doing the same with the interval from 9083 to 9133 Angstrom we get -3.7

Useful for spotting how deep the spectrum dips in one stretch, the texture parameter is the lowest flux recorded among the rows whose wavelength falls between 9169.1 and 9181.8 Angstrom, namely 4.64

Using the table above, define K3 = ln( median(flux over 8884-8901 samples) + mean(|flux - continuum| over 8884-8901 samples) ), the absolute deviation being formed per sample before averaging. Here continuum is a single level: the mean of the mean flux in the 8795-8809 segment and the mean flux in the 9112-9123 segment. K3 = 1.96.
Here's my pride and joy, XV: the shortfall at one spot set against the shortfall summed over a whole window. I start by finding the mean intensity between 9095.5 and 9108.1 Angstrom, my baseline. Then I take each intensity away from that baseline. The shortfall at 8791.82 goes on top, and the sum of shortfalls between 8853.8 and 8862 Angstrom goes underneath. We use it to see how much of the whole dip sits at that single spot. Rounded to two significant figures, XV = 0.070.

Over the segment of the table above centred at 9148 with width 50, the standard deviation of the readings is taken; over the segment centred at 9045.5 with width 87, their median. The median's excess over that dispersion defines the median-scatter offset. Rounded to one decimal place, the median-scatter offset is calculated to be 5.1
